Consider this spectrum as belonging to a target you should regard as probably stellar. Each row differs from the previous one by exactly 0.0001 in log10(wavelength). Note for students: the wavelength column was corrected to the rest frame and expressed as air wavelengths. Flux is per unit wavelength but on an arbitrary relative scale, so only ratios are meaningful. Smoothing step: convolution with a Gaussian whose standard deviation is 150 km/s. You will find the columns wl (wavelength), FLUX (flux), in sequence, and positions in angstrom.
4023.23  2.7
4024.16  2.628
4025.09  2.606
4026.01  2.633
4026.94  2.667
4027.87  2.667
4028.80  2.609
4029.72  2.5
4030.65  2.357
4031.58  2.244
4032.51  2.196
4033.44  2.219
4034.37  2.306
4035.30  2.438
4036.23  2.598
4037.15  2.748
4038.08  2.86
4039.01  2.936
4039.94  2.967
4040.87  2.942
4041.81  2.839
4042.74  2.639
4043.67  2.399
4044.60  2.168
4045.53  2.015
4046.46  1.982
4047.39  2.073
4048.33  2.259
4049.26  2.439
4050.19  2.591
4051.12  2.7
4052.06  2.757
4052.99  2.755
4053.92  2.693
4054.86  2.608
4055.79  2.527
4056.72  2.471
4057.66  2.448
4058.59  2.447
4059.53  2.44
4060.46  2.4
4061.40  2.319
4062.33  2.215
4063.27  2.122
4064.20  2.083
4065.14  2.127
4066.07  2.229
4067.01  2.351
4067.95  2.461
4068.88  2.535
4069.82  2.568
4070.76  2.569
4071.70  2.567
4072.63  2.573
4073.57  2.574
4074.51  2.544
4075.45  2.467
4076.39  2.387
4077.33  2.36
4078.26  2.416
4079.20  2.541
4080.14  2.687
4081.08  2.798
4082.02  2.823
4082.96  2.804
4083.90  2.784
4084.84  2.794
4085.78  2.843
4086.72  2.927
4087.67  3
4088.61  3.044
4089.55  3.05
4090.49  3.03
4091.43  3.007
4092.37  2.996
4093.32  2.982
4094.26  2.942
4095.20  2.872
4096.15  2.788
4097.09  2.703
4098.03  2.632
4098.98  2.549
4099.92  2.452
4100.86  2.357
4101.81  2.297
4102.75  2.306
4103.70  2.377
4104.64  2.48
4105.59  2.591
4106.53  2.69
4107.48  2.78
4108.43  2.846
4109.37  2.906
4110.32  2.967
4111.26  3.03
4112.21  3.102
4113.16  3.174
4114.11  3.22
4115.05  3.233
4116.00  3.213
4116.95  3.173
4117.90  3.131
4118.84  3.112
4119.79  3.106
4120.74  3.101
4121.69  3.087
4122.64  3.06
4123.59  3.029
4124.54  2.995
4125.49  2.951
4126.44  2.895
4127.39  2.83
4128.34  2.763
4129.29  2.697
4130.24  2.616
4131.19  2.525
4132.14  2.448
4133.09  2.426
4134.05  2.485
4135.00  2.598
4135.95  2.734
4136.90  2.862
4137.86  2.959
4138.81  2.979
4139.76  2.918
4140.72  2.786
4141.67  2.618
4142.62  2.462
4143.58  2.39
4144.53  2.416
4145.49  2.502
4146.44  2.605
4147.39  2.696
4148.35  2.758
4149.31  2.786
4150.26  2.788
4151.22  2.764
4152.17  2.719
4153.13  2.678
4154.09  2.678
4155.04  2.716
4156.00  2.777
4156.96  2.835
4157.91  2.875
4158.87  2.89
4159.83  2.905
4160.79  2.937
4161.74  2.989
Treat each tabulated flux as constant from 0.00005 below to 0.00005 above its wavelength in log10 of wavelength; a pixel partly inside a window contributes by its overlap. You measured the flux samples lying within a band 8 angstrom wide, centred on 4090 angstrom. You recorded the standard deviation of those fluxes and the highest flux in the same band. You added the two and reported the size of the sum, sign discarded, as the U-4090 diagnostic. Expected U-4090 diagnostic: 3.09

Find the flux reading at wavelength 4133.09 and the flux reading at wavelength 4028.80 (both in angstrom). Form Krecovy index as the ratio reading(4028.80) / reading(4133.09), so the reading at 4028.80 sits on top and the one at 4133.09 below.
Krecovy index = 1.08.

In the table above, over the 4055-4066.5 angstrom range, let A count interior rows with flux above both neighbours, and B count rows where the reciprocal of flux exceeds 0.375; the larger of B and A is 12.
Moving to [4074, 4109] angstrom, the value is 15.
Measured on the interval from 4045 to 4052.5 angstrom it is 6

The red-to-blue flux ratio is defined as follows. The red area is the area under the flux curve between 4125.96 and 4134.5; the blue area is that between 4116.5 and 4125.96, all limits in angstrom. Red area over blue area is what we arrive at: 0.8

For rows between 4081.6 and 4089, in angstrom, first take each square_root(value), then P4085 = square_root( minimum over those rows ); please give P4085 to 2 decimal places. 1.29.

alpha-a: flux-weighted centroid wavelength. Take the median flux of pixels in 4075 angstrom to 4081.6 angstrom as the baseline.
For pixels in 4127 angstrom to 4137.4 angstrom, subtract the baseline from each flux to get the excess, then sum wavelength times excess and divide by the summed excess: 4131.8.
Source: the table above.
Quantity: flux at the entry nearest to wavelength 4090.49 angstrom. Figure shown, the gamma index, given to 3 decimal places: 3.030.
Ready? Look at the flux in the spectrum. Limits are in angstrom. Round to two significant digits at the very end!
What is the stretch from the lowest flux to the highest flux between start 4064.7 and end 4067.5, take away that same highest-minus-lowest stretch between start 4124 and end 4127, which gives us 0.12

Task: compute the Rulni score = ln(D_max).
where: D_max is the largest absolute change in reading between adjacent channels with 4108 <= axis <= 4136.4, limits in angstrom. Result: -2.00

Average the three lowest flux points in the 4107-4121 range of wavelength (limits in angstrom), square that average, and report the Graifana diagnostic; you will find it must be 8.1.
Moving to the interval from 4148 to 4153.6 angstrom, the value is 7.4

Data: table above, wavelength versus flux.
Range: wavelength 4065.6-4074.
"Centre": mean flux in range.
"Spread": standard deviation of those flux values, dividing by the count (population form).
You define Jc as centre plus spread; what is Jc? 2.61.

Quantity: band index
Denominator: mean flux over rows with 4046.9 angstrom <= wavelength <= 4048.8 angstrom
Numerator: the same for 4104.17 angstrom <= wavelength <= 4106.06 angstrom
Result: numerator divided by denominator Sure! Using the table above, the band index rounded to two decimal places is 1.17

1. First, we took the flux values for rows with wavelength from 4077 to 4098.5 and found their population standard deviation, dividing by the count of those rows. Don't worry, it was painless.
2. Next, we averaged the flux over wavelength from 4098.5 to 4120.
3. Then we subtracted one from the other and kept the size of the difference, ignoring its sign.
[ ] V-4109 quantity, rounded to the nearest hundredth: 2.64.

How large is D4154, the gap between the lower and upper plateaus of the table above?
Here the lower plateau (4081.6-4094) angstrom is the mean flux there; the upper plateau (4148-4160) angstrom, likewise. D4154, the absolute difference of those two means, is 0.15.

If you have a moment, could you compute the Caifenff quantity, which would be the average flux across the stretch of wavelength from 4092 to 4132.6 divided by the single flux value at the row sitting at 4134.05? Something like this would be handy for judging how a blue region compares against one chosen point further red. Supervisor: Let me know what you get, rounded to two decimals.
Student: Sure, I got 1.14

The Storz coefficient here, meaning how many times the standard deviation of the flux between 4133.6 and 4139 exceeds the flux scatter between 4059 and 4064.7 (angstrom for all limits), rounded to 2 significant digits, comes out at 1.4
